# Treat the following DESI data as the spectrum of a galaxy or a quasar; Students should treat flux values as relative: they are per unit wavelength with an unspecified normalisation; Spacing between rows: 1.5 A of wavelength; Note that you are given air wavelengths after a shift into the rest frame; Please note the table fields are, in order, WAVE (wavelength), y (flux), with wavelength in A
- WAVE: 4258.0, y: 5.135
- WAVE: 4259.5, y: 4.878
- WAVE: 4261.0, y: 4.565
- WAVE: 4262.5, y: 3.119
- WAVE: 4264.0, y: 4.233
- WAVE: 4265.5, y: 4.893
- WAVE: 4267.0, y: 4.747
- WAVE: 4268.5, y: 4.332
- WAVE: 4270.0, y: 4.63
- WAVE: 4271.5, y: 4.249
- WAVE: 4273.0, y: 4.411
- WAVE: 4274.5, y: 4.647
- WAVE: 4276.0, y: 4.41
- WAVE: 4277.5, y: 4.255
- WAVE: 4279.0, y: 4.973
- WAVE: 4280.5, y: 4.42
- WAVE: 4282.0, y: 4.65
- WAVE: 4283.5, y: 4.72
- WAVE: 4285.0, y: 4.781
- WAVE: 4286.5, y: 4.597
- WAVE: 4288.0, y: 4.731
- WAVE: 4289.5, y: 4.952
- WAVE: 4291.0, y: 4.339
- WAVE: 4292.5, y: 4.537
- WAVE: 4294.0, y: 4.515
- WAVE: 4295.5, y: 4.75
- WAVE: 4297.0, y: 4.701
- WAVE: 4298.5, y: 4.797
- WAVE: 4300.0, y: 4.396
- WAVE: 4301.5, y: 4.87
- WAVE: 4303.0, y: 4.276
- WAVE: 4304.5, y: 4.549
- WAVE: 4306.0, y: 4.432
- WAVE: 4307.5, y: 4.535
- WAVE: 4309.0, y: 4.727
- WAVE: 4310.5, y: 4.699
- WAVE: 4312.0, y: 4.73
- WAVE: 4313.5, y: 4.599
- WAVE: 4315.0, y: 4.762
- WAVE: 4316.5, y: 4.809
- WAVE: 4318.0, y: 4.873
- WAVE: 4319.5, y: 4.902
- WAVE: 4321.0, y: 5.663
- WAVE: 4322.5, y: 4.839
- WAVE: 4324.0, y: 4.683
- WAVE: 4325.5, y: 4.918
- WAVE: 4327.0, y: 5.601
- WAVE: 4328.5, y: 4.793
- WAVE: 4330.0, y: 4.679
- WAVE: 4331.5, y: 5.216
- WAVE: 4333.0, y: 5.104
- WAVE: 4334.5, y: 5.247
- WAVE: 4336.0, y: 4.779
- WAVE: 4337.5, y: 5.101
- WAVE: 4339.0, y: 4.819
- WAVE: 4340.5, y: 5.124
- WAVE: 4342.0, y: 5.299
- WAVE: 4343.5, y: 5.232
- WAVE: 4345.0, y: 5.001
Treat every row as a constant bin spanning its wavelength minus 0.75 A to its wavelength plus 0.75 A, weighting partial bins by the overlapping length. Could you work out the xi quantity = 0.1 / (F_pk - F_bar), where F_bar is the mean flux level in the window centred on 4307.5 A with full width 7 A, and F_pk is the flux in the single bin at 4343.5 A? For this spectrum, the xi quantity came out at 0.2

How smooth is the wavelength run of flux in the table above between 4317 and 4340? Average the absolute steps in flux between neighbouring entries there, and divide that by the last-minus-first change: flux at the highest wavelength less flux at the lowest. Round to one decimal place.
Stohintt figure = -7.2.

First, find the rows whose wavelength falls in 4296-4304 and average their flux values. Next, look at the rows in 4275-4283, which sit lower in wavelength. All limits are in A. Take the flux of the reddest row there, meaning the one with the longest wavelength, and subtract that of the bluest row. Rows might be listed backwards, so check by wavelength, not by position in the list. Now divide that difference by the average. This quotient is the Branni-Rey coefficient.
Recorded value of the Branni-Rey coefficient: 0.052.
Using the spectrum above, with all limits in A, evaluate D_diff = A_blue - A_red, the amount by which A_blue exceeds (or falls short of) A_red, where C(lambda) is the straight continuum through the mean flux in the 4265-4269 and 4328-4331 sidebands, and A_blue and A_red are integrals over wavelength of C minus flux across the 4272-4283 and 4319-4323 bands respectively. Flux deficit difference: 3.2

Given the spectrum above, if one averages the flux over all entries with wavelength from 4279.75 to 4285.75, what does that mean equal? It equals 4.64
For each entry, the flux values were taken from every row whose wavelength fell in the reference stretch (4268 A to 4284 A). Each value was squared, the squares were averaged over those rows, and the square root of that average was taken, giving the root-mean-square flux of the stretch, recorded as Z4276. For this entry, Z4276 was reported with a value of 4.52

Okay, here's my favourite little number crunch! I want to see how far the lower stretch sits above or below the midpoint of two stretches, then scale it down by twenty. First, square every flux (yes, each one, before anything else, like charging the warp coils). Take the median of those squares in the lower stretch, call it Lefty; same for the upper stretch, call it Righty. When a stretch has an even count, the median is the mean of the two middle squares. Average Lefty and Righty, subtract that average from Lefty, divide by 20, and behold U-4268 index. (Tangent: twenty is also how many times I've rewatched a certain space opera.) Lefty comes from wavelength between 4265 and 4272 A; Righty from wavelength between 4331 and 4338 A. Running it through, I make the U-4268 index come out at -0.12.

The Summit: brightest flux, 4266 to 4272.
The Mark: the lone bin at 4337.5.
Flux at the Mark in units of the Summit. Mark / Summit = 1.075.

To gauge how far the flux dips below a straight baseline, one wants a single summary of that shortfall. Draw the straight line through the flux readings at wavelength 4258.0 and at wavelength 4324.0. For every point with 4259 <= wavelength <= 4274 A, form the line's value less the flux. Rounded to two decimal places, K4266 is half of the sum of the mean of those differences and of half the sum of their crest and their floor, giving 0.88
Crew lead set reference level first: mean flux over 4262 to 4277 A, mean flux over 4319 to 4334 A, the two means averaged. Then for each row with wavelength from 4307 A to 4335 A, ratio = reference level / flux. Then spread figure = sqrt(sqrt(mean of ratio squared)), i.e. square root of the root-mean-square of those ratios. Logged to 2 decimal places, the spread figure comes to 0.98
